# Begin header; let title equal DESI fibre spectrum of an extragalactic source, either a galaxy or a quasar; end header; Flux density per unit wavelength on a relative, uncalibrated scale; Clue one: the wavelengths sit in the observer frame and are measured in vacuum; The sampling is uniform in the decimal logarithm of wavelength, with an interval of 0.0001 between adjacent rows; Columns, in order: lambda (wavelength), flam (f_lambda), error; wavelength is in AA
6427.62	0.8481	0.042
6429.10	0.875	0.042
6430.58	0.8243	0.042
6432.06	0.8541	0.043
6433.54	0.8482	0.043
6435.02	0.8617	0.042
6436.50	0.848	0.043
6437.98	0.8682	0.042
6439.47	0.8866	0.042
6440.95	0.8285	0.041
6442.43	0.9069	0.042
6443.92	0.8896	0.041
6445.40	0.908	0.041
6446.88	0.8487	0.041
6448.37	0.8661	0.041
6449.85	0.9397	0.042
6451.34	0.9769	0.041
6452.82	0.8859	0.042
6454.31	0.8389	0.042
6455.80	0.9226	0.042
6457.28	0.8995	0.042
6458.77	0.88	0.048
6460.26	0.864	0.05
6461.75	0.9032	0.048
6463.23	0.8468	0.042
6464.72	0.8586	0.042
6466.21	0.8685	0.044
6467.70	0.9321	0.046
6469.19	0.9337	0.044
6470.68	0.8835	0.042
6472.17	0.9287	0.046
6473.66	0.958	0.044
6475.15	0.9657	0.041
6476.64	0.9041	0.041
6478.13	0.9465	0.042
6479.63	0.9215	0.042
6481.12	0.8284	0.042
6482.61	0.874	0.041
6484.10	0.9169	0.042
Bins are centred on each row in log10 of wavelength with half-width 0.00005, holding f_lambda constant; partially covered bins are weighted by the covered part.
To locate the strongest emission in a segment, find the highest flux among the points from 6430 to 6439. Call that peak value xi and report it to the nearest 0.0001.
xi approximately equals 0.8682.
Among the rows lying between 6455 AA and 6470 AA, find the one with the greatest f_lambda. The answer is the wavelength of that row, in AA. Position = 6469.19 AA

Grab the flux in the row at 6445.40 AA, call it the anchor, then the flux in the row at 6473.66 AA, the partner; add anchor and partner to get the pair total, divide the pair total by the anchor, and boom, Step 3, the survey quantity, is 2.06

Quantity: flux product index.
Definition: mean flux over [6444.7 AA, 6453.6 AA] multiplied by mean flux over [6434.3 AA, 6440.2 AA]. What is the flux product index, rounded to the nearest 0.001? 0.783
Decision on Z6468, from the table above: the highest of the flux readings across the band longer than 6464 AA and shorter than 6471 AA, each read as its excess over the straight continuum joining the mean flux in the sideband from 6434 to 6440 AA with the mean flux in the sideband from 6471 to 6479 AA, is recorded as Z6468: 0.01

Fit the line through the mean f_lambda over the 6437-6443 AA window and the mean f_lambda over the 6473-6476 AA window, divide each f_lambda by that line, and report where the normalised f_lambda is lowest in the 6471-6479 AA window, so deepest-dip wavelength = 6476.64 AA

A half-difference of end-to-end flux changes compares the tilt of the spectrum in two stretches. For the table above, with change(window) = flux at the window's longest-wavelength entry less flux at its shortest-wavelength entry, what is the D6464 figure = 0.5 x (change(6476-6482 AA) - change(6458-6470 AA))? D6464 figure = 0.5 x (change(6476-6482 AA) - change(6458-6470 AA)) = -0.065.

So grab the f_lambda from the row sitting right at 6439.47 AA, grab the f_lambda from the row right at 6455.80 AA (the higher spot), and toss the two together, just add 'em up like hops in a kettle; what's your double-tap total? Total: 1.81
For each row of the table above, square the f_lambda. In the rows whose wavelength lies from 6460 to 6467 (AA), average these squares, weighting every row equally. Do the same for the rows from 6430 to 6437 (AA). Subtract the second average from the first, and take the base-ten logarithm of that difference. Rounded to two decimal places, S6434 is -1.44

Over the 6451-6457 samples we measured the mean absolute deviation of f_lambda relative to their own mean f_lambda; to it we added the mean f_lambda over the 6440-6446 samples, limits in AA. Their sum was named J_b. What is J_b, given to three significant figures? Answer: 0.927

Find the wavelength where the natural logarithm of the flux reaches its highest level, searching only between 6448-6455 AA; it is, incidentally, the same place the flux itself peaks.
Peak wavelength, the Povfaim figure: 6451.34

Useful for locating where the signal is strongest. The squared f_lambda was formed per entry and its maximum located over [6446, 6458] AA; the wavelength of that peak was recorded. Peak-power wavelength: 6451.34 AA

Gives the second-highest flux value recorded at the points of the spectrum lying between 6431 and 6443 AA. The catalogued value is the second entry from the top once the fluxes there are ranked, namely 0.8866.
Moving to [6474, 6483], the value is 0.9465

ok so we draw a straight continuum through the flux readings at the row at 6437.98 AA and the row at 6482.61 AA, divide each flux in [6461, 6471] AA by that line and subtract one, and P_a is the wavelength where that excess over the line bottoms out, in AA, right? 6463.23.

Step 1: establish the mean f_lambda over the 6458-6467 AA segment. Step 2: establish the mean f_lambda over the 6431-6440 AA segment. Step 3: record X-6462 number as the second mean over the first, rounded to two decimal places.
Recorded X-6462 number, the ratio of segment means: 0.99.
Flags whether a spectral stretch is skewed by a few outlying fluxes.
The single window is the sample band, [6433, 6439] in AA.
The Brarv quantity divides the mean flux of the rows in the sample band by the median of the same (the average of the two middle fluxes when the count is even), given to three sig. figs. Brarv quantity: 1.00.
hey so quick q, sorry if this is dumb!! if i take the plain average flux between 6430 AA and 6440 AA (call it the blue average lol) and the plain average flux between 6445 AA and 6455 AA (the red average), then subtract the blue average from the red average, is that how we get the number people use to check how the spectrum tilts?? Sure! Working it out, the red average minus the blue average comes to 0.039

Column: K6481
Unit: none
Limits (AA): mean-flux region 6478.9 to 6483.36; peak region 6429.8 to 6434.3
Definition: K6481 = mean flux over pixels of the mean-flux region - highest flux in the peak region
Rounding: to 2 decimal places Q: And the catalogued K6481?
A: 0.02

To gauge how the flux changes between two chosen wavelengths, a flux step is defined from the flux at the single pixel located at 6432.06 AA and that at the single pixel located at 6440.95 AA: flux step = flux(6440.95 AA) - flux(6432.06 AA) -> -0.03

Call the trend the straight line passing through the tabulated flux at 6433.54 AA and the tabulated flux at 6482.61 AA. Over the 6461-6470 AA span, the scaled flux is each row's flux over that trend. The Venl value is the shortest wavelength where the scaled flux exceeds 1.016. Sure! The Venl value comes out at 6461.75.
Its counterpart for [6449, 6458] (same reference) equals 6449.85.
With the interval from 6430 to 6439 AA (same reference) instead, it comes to 6437.98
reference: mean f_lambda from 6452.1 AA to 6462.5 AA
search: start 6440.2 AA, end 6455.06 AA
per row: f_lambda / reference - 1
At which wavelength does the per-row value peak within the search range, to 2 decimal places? 6451.34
